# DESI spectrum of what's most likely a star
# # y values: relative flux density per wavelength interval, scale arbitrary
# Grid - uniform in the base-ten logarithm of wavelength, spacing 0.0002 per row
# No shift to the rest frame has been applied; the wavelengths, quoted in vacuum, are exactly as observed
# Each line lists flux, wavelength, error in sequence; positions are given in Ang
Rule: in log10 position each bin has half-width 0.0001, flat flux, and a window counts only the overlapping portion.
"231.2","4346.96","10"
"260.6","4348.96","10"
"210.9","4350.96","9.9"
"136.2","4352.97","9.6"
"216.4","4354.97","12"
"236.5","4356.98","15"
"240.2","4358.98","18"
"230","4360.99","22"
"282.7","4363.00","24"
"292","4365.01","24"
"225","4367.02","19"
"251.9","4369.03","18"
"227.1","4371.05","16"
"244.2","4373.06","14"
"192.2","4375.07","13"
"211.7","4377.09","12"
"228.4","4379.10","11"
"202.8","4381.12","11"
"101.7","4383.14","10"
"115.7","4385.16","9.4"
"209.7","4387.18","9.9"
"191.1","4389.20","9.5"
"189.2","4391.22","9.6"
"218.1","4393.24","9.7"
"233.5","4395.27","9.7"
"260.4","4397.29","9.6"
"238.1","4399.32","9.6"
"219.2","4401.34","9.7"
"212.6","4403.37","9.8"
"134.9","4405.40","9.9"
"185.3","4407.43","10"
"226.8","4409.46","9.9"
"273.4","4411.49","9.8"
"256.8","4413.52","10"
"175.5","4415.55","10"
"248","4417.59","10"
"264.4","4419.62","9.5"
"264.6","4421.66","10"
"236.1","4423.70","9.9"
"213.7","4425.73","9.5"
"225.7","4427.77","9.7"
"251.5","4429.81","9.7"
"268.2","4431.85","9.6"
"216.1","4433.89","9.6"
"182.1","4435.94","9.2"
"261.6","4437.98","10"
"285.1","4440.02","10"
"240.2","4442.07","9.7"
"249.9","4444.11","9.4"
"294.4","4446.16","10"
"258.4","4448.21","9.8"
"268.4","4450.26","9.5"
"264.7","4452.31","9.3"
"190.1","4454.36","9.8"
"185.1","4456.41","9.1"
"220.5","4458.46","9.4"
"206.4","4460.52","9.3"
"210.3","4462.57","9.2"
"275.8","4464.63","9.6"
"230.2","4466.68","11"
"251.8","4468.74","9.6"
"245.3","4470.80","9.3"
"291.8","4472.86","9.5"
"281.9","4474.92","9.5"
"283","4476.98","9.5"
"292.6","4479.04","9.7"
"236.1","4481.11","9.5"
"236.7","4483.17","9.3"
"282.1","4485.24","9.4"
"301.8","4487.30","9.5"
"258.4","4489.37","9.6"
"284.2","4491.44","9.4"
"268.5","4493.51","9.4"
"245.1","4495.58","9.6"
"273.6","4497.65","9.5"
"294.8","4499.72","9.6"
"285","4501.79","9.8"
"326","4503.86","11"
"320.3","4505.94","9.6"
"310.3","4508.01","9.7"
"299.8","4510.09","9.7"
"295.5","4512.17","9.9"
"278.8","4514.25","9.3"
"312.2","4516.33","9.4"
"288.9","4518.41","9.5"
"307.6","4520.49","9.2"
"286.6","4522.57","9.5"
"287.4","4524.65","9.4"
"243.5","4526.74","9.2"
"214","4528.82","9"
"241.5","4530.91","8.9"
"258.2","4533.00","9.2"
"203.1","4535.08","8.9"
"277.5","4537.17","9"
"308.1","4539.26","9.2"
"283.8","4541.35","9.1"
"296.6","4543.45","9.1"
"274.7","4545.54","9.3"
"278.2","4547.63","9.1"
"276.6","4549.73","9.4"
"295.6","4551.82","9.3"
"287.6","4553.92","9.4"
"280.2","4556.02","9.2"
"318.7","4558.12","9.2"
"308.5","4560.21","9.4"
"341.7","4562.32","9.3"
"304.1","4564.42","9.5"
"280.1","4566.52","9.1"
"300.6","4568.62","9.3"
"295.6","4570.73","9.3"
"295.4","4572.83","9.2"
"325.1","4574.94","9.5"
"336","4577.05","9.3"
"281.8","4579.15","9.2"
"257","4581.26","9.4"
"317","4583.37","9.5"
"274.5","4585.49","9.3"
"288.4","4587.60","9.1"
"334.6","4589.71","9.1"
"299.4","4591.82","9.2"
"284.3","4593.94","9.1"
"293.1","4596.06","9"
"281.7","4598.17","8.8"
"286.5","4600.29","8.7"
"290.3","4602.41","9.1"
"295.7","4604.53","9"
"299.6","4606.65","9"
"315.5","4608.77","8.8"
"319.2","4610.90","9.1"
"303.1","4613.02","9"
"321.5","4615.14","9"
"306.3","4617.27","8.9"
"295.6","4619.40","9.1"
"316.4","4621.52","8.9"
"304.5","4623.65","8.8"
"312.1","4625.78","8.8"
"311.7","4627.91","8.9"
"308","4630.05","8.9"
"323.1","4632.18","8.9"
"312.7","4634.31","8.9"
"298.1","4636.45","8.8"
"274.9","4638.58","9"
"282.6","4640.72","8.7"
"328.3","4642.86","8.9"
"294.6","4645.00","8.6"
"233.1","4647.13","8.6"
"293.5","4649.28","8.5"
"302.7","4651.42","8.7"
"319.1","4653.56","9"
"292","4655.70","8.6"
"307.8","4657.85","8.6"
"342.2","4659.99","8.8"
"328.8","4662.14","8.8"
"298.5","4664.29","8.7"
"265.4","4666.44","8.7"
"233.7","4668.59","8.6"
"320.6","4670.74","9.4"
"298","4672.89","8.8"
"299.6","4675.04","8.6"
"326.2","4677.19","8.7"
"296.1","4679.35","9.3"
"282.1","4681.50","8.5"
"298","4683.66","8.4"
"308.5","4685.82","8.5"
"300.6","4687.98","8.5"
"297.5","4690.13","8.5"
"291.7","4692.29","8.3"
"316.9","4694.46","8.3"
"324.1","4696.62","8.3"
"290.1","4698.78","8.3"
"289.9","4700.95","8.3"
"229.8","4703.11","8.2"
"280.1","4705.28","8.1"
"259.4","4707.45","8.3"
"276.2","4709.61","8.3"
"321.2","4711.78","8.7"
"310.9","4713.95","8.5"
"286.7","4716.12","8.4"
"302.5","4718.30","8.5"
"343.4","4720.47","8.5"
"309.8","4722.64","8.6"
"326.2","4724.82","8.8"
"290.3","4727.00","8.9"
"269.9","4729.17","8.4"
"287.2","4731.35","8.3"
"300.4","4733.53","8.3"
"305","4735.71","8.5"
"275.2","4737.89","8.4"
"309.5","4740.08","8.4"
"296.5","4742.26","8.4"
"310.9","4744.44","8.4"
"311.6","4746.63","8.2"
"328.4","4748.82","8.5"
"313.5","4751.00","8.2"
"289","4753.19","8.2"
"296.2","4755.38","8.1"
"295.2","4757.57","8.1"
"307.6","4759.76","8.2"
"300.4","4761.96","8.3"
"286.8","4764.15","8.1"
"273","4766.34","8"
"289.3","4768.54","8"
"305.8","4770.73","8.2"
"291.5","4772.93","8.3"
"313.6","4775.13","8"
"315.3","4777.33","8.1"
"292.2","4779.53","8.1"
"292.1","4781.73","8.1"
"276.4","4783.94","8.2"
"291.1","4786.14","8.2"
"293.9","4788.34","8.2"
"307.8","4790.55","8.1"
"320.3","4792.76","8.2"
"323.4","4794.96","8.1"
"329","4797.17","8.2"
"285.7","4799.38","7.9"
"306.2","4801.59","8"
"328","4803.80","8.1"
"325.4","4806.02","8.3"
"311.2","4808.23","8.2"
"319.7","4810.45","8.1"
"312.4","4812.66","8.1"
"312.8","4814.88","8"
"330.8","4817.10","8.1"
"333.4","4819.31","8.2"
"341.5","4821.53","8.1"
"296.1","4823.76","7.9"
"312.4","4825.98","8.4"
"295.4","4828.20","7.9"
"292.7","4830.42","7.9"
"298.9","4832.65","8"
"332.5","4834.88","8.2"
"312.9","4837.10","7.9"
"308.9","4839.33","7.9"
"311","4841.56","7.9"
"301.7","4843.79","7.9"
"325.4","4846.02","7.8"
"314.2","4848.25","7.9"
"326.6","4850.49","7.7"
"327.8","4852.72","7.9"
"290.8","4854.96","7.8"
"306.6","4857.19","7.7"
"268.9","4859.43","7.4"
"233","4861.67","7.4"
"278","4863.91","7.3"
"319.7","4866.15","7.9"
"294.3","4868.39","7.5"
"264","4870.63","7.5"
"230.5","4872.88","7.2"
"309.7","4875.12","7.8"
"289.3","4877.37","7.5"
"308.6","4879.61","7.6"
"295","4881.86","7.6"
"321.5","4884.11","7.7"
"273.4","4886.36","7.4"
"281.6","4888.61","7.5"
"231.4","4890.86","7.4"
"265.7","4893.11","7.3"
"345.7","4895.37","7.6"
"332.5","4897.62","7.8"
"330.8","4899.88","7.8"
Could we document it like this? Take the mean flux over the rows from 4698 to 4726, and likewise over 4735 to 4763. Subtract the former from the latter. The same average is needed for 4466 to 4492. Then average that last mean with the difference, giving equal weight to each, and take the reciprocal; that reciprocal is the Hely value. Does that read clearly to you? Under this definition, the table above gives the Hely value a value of 0.0072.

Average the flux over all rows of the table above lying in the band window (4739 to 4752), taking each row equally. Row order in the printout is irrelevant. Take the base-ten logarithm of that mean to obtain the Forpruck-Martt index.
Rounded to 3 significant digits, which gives 2.49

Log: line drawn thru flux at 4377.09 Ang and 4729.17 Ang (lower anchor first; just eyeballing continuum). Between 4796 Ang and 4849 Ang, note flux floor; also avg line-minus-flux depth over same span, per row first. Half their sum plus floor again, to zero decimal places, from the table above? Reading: 414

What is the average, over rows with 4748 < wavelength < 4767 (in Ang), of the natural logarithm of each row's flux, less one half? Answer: 5.20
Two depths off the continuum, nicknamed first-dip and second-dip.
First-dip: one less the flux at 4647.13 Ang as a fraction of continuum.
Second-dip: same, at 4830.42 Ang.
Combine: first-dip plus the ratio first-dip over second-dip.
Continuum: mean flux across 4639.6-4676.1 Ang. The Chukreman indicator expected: 17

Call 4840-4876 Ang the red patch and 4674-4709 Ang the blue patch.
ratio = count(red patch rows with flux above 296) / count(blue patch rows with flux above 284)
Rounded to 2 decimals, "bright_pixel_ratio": 0.75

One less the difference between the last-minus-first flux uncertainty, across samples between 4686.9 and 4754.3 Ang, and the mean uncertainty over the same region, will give 9.7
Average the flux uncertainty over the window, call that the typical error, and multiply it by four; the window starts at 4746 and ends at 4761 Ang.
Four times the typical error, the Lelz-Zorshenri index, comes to 32.9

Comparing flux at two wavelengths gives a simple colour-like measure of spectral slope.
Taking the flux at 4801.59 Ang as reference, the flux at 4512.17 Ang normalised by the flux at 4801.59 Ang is 0.97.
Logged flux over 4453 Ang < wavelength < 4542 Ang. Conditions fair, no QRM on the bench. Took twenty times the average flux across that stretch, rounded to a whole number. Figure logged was 5337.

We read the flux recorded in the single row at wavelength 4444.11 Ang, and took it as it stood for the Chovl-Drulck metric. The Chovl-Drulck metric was 249.9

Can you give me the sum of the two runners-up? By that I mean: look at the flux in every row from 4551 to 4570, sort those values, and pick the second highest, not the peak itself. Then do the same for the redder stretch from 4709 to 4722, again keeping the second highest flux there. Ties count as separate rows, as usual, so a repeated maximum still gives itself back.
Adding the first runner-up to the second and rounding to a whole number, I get 640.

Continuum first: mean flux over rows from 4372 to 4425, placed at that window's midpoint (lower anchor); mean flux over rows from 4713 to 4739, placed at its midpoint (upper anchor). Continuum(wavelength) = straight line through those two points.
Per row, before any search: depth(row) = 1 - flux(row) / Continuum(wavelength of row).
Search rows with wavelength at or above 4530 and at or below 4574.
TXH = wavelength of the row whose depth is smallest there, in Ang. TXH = 4562.32 Ang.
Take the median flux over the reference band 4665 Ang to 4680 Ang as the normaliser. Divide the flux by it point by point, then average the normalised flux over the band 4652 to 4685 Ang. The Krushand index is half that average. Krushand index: 0.504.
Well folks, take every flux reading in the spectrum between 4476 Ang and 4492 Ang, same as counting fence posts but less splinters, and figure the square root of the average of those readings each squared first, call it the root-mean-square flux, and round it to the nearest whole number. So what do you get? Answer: 273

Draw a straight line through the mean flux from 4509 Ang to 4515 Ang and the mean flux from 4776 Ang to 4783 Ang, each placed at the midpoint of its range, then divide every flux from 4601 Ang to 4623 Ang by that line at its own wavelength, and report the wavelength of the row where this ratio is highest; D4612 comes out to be 4615.14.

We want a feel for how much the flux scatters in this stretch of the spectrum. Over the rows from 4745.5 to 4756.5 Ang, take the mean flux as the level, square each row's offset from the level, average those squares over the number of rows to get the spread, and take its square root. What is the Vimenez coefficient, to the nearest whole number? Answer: 14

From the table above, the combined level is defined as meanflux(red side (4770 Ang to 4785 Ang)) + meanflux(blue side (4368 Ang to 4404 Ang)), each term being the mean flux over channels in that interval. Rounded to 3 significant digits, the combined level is 506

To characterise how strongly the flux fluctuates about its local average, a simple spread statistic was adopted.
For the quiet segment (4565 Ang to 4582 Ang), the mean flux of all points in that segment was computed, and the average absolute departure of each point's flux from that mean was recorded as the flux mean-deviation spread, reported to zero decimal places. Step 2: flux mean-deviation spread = 18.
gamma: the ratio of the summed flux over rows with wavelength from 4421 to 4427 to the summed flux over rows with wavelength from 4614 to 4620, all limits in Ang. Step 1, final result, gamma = 0.77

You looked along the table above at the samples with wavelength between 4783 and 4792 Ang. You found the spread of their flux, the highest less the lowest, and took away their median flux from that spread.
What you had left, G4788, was -261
